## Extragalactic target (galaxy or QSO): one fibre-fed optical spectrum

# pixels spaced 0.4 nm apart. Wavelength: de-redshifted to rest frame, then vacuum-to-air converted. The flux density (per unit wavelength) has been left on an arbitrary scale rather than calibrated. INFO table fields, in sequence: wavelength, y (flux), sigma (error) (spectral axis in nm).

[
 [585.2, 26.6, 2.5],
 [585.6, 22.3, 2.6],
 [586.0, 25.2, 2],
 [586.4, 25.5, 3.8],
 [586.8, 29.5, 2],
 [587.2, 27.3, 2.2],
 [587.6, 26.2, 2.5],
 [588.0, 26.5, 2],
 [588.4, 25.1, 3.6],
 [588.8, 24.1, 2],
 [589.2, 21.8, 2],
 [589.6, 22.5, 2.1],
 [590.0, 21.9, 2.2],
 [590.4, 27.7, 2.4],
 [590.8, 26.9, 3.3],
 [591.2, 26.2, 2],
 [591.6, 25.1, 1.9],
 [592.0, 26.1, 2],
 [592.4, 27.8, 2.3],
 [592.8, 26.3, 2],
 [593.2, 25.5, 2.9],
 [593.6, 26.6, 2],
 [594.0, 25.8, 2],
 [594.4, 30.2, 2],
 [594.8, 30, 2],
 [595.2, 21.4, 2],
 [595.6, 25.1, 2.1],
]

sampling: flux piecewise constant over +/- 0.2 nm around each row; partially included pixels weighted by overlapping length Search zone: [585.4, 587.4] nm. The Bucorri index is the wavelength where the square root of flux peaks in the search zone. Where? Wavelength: 586.8 nm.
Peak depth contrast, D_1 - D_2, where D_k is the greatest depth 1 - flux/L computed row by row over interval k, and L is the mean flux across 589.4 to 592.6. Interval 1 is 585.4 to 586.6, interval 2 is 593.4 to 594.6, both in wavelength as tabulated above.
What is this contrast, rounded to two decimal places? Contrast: 0.14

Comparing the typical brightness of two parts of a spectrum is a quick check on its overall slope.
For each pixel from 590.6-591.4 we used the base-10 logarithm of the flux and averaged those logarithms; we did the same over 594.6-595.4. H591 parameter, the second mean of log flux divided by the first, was 0.99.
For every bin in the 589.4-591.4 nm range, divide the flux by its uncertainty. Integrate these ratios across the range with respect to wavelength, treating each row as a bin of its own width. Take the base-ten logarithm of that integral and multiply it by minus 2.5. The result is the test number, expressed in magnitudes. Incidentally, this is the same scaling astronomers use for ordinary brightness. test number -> -3.325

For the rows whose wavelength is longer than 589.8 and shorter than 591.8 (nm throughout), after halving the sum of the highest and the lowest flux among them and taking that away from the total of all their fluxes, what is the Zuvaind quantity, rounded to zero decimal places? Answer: 103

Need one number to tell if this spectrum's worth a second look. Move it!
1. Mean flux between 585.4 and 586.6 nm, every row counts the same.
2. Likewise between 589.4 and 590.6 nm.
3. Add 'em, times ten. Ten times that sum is 484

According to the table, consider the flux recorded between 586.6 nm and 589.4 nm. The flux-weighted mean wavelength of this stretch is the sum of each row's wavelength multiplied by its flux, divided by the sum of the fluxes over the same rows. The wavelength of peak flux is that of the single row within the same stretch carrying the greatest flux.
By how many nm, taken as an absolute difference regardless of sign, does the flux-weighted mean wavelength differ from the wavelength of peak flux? 1.13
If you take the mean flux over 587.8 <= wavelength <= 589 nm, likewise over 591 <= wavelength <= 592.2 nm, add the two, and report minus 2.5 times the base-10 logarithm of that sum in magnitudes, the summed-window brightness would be -4.27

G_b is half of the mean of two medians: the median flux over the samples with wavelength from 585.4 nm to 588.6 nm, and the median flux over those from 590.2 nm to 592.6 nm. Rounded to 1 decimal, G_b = 13.1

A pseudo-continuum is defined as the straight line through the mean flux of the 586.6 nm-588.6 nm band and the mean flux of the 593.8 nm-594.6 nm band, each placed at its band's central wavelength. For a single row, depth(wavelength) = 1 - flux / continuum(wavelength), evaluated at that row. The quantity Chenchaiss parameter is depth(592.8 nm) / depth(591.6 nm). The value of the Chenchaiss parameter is 0.59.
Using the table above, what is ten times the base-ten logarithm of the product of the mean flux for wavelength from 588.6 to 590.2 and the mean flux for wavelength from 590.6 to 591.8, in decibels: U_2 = 27.7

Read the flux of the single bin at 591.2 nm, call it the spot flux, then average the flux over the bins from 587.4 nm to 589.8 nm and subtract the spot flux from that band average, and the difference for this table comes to -1.8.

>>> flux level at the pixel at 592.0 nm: 26.1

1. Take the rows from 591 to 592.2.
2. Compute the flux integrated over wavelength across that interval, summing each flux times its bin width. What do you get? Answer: 31.0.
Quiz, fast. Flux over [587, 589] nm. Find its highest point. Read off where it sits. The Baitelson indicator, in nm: 587.2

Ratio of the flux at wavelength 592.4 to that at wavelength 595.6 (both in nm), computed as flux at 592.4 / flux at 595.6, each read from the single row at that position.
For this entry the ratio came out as 1.11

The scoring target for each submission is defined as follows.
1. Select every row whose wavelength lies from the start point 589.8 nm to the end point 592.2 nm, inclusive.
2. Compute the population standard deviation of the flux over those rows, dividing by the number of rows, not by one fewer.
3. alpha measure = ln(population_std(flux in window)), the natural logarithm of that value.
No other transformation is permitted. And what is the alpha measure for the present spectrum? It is 0.6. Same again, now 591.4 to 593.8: -0.2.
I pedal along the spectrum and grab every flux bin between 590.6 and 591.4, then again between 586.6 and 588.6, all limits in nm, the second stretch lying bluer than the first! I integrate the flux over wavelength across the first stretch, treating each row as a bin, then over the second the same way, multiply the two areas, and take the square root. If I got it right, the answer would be 34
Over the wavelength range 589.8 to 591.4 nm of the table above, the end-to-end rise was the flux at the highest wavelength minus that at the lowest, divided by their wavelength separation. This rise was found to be 3.6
